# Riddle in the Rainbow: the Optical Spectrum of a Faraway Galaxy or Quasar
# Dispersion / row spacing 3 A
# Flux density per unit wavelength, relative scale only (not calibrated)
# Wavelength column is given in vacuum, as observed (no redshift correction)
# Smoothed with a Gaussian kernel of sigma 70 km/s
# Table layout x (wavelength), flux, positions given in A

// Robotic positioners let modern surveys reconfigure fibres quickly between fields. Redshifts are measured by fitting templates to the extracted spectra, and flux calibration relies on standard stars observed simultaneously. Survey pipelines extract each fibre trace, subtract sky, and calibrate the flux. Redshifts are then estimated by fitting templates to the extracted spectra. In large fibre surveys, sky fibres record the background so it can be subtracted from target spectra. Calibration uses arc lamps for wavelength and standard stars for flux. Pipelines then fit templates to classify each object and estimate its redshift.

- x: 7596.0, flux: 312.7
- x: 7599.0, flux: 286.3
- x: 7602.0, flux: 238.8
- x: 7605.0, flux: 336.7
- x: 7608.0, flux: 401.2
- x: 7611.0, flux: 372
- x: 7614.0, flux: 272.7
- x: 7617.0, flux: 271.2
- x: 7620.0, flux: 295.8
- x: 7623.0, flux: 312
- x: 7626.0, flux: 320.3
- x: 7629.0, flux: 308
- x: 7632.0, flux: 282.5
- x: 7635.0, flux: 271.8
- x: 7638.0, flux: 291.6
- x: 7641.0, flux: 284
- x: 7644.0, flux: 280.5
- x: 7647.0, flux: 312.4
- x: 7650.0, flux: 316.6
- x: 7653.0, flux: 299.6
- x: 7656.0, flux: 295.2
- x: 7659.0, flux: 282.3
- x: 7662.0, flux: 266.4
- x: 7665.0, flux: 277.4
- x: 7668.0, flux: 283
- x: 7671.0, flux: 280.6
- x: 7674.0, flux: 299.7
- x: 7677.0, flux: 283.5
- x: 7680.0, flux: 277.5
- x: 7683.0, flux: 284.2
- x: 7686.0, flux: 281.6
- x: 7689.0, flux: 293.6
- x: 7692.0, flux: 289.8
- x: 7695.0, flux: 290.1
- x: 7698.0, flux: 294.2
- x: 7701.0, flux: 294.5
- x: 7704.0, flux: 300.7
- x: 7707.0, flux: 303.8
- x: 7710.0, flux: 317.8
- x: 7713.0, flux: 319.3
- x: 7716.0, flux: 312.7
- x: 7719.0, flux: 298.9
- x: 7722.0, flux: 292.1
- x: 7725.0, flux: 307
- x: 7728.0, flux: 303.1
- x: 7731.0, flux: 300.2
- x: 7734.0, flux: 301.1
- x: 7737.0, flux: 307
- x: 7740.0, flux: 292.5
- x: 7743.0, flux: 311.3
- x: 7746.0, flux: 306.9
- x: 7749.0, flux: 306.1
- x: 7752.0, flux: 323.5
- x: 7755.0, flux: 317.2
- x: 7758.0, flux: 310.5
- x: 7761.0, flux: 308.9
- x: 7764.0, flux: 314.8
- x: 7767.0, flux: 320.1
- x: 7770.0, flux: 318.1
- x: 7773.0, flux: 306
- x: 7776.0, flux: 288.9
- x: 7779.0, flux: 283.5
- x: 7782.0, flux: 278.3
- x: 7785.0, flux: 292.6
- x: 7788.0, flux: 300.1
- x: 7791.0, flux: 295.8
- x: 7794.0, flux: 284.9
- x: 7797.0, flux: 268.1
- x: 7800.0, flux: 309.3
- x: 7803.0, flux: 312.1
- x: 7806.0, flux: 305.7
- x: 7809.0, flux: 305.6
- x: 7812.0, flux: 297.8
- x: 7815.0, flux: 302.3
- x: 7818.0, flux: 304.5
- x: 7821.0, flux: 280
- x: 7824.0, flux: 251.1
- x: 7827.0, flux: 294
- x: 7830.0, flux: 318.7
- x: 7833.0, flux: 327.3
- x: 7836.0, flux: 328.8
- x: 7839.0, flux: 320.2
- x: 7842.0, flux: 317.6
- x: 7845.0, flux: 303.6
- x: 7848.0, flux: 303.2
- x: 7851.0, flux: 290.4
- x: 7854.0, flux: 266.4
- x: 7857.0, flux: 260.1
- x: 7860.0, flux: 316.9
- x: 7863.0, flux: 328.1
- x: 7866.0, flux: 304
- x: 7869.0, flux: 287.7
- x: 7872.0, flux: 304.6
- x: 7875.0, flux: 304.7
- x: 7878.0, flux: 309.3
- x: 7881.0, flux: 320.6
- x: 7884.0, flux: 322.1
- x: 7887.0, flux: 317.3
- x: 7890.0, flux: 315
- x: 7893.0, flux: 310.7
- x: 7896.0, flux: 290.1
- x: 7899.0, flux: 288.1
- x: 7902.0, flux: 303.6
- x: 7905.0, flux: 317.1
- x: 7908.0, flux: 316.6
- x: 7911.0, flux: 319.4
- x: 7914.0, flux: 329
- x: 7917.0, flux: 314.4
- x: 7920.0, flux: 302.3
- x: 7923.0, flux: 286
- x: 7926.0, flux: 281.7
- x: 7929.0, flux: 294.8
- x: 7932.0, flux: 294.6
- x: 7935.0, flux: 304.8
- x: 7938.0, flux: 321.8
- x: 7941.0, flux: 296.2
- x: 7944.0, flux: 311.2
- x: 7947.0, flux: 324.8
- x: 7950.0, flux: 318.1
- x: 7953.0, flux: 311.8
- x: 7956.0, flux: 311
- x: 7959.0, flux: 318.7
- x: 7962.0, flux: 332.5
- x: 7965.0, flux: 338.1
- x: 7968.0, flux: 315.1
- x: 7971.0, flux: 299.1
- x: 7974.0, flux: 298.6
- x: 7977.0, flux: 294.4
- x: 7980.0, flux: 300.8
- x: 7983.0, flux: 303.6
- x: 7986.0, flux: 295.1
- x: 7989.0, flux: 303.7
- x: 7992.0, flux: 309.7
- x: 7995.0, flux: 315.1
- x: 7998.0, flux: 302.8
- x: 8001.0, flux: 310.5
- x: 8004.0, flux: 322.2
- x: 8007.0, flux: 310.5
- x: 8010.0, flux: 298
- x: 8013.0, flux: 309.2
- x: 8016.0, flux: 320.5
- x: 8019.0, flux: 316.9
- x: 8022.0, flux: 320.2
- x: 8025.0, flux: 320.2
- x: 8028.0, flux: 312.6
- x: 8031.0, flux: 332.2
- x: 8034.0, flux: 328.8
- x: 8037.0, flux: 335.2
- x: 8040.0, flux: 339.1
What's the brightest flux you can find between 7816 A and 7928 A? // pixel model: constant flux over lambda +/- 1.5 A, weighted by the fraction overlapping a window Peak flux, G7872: 329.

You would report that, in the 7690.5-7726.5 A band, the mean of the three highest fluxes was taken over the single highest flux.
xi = 0.992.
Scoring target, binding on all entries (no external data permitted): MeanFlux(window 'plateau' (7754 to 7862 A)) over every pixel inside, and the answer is 300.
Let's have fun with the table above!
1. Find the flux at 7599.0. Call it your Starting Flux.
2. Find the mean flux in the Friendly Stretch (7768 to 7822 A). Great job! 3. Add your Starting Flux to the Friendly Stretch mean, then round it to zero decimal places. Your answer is 583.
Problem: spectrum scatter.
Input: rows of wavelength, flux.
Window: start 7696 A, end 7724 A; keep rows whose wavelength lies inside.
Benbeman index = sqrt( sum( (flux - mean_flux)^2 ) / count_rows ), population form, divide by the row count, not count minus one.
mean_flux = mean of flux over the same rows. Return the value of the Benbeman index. 10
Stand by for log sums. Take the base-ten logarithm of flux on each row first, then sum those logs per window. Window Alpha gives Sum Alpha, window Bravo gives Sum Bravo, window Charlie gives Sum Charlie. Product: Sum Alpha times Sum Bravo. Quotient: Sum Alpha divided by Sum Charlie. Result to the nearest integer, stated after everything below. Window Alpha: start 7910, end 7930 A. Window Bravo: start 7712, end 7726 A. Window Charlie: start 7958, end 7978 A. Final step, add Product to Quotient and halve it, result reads 108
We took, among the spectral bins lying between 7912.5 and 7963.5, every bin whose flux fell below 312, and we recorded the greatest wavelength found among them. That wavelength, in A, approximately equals 7956.0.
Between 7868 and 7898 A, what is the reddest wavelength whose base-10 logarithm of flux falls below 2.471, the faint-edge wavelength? 7896.0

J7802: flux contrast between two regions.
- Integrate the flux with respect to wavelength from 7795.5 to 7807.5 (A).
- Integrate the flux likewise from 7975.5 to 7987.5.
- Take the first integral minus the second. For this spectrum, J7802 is 4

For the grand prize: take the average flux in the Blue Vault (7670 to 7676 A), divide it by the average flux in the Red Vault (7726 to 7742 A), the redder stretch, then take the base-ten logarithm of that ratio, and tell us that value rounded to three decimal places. -0.016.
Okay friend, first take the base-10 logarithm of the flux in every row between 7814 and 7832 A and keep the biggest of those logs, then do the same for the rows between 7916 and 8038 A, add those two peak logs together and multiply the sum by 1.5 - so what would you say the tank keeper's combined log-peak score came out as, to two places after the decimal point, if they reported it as 7.55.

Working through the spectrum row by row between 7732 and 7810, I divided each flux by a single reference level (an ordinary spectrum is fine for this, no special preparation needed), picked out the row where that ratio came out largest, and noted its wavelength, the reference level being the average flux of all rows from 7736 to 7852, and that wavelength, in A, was 7752.0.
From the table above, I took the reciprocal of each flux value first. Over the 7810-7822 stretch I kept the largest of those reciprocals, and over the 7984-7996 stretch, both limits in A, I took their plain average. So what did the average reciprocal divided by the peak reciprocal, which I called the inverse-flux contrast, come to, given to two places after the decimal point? 0.92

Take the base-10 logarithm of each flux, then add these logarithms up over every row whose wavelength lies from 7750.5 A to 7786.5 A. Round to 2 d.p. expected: 29.81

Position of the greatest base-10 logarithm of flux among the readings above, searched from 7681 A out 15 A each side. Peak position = 7674.0 A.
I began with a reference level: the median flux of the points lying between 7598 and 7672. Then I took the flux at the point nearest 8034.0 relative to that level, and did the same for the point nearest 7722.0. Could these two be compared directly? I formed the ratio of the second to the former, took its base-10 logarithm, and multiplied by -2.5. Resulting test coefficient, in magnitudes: 0.13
